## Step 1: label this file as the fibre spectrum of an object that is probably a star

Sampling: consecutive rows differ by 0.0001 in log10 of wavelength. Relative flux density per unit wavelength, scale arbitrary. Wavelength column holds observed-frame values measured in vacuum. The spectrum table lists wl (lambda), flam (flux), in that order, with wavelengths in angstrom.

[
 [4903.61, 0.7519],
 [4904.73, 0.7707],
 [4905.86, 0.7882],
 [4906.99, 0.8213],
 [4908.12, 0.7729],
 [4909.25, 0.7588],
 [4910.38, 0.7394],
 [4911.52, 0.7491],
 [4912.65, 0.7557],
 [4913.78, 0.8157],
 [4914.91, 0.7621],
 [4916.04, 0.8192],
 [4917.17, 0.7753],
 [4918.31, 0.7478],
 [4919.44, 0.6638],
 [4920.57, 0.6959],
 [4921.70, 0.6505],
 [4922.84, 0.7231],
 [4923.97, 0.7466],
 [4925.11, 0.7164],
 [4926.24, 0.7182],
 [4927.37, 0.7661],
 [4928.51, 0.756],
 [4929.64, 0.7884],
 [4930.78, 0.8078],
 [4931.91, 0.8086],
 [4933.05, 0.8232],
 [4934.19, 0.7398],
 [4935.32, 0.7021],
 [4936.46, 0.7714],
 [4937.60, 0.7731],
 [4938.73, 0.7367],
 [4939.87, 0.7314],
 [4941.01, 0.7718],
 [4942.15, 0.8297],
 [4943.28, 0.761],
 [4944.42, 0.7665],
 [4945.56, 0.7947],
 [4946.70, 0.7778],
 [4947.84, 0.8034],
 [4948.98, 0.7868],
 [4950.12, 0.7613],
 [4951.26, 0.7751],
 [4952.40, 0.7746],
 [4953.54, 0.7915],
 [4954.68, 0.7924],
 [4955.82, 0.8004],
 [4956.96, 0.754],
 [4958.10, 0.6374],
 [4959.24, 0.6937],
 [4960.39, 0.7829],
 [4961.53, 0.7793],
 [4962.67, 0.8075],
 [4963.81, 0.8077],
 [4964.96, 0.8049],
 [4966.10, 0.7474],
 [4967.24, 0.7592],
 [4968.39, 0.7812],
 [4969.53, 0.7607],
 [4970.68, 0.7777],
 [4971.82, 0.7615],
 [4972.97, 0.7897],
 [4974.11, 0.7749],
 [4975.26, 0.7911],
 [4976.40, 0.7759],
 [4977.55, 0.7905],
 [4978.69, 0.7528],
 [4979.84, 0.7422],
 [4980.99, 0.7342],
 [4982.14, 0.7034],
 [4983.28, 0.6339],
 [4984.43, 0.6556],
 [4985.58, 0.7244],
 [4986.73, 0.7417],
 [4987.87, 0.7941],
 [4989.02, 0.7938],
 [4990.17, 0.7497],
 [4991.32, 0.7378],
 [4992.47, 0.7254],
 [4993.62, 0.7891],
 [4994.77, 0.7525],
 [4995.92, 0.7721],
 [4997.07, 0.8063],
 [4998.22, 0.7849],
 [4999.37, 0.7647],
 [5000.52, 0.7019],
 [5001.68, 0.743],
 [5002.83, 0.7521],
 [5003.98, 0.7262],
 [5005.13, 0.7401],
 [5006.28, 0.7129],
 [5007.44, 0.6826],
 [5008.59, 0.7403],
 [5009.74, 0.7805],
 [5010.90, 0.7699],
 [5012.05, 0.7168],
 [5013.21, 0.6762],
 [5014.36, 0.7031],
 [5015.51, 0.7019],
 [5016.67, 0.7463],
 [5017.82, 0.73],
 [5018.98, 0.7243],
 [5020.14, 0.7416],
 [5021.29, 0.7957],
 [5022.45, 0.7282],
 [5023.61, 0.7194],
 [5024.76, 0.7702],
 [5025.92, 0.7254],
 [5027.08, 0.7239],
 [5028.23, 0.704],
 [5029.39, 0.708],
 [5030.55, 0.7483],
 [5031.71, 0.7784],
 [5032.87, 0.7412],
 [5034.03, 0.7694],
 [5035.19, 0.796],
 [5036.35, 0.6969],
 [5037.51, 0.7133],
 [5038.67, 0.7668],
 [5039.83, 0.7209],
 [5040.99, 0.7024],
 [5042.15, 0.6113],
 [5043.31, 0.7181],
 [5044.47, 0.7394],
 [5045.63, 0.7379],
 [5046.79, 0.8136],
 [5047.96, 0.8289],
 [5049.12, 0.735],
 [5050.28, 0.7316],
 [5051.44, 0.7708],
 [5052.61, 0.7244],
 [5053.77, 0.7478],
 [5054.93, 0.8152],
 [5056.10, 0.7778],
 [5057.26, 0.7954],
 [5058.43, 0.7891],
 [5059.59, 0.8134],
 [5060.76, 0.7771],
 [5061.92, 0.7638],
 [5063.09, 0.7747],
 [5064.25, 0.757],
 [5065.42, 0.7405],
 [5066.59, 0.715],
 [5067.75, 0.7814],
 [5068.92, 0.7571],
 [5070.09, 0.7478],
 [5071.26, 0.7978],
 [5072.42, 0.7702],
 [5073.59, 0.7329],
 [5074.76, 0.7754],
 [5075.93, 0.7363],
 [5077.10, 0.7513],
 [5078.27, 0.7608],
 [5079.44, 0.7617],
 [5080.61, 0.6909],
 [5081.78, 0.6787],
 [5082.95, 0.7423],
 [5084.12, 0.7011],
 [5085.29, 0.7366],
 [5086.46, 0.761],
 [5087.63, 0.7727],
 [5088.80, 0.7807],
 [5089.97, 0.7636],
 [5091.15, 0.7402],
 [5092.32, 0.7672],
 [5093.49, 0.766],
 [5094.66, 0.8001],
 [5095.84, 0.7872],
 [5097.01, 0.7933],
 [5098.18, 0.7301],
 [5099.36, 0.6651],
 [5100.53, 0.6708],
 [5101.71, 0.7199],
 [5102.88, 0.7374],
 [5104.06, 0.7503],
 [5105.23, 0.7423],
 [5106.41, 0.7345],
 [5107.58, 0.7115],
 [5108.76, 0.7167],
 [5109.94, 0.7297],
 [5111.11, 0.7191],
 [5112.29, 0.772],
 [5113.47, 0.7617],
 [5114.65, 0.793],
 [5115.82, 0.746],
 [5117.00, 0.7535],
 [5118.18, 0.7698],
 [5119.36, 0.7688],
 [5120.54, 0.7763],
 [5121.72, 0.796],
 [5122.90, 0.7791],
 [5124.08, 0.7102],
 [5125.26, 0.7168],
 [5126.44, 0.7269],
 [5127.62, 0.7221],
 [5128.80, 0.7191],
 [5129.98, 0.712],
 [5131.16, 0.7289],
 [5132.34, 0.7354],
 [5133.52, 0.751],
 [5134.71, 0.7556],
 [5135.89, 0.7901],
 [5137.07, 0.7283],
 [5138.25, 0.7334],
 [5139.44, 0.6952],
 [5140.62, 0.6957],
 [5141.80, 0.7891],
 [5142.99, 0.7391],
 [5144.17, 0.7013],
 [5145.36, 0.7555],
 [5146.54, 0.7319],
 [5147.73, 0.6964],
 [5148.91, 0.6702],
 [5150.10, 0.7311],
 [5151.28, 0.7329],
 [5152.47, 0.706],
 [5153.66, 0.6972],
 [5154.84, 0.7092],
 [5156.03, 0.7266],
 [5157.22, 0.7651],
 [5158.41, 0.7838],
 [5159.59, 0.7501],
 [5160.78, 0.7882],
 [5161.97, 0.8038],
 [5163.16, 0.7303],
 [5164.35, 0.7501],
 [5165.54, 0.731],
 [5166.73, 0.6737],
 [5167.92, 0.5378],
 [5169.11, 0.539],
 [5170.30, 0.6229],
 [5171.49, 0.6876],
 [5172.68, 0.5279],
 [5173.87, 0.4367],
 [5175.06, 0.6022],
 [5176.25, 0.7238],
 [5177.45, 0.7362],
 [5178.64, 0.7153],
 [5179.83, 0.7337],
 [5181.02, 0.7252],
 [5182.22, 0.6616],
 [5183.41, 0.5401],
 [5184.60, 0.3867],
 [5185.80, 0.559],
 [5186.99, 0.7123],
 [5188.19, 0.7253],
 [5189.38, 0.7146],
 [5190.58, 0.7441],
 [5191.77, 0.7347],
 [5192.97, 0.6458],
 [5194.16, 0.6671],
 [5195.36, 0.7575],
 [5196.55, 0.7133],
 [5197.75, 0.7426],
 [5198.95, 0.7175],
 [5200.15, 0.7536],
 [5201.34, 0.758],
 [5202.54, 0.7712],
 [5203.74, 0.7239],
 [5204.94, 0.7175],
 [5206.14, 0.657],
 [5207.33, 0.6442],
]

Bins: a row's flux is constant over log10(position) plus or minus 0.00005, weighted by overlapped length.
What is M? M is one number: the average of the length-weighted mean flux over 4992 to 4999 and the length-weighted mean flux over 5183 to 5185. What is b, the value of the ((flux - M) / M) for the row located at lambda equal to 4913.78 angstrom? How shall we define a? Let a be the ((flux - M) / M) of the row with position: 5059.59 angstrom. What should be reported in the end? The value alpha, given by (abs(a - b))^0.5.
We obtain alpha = 0.06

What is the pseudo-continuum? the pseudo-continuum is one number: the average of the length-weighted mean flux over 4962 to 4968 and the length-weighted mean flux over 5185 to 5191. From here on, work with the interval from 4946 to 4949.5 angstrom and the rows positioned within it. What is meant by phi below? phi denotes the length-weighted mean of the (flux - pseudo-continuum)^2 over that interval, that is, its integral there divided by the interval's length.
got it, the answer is 0.0034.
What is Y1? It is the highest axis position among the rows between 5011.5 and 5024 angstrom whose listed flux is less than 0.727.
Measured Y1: 5023.61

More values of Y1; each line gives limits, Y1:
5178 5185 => 5184.60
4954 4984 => 4983.28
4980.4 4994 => 4992.47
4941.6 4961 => 4959.24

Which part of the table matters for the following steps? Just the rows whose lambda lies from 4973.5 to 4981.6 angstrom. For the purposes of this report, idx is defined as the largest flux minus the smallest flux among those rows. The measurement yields 0.06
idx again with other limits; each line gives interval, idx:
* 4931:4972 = 0.19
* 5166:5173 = 0.16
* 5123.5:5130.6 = 0.02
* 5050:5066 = 0.09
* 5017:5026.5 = 0.08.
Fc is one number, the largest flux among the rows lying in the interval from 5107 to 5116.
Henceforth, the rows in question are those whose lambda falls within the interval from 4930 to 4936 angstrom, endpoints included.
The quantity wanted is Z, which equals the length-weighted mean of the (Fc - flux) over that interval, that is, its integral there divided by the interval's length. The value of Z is 0.016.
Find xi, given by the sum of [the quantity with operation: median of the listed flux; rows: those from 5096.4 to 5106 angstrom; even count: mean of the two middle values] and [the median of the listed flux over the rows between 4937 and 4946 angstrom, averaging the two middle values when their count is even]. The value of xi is 1.50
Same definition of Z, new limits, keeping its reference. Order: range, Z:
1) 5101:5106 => 0.057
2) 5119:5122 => 0.013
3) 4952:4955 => 0.007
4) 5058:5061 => -0.002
